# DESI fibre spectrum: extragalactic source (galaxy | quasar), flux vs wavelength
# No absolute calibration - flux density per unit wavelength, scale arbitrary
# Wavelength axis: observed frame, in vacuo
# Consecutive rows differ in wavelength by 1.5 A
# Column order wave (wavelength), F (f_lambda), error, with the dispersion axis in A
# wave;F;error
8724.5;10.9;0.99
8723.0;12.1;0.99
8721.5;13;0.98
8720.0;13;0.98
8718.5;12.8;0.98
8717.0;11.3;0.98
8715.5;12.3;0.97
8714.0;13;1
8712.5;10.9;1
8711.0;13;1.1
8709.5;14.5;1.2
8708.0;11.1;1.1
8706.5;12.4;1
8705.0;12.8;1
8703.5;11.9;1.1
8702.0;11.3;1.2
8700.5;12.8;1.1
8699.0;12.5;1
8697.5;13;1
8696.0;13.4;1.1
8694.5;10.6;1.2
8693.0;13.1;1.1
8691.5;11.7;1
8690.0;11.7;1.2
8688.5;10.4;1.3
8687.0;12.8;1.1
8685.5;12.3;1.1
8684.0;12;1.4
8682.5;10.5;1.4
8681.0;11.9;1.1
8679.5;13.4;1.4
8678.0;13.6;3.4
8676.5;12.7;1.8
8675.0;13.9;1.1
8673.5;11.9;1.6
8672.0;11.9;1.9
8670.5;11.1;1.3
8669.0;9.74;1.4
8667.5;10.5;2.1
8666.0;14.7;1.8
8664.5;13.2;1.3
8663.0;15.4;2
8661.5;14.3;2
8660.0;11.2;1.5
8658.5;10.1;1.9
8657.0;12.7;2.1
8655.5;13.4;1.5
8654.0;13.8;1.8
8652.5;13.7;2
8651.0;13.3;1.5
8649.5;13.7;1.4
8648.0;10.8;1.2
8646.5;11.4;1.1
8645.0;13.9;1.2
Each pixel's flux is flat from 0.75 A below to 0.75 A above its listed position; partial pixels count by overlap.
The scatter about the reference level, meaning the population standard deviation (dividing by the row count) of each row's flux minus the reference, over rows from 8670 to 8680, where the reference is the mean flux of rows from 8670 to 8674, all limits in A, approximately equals 0.97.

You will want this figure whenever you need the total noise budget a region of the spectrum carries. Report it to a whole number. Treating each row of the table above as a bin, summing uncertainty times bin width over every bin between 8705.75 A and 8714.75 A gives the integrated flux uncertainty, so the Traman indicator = 10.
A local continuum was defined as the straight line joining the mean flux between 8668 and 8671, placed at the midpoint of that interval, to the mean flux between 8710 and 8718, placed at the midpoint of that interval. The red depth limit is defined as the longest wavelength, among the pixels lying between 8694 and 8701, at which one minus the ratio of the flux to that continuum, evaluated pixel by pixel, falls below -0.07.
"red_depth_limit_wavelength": 8700.5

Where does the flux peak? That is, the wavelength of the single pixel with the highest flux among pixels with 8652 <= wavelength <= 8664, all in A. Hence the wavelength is 8663.0 A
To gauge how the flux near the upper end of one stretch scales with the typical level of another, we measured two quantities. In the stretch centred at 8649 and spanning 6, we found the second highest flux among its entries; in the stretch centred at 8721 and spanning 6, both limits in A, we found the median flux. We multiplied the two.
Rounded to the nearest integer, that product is 172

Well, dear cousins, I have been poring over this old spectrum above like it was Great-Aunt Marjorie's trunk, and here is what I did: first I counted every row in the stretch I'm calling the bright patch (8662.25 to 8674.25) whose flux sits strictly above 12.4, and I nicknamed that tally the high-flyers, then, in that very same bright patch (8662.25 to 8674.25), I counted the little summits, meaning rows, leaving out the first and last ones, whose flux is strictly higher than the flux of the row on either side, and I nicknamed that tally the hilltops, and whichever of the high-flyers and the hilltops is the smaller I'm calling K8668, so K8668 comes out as 1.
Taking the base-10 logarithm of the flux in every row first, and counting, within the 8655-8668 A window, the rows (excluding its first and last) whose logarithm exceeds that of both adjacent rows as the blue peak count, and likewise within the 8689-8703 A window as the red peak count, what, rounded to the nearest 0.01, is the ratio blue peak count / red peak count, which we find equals 0.67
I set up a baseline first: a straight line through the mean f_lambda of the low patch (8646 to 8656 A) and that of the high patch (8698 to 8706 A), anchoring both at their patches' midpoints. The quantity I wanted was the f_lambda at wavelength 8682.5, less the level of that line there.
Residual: -2.0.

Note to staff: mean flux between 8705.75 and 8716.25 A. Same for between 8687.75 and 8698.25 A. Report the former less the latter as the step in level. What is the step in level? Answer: 0.5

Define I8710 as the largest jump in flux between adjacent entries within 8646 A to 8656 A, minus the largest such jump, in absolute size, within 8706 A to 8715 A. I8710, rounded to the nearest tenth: -0.5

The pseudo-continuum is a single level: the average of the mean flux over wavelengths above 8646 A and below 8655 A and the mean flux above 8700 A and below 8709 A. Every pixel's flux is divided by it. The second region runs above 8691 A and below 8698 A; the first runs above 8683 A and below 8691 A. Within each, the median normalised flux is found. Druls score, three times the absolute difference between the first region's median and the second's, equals 0.2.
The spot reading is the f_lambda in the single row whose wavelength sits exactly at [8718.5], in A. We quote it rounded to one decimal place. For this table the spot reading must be 12.8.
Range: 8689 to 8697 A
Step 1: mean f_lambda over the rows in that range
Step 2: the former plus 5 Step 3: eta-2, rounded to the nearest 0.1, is 17.1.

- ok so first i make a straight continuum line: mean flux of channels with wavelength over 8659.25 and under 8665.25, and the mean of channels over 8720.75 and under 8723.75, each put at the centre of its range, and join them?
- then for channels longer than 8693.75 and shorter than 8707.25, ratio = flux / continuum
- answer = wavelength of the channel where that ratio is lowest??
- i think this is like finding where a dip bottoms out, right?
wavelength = 8694.5 A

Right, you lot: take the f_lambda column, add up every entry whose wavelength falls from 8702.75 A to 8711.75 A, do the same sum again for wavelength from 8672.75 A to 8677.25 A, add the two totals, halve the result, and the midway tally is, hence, 57.1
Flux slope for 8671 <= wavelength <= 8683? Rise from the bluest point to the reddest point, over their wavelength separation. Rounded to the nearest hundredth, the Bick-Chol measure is -0.13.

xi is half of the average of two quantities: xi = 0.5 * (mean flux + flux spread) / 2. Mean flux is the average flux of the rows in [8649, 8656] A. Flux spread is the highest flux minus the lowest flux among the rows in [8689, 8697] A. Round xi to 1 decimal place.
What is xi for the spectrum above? 4.1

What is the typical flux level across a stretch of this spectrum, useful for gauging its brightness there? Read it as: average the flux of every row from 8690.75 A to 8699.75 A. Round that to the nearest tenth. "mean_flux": 12.4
